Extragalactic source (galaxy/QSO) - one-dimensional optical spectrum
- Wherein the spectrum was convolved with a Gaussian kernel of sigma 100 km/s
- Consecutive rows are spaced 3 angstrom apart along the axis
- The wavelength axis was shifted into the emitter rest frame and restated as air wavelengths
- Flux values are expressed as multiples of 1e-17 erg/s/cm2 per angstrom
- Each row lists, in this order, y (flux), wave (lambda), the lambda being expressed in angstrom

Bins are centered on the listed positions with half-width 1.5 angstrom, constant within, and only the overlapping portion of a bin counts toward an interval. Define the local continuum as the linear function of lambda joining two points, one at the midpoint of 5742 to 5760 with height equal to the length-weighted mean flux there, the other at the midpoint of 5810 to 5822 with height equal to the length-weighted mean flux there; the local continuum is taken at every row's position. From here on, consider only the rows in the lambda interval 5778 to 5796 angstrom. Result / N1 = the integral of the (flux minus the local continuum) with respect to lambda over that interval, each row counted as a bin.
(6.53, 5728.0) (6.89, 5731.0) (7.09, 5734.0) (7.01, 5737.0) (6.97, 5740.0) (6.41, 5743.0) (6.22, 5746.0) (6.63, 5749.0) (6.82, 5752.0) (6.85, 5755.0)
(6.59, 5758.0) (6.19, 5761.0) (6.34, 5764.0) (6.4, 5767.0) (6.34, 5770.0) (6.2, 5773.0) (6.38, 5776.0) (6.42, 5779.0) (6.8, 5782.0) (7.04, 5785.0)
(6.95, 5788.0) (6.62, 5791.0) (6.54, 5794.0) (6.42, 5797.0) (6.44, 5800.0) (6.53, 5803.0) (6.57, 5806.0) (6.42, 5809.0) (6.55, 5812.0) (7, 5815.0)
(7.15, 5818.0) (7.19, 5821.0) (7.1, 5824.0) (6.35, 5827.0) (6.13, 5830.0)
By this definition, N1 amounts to -0.9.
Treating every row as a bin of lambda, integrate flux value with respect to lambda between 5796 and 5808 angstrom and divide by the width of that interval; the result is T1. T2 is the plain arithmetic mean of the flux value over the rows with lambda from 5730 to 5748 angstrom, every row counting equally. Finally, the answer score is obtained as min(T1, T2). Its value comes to 6.49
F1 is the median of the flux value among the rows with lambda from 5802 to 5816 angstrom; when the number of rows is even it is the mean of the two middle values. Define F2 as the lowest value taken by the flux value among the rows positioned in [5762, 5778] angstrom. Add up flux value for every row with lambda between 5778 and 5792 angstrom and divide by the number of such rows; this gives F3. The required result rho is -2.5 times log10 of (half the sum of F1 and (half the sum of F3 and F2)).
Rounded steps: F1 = 6.55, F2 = 6.2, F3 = 6.77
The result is -2.04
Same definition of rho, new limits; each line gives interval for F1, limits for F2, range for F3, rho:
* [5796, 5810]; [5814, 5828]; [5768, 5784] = -2.02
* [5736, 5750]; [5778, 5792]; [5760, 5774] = -2.03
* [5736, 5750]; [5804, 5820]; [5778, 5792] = -2.05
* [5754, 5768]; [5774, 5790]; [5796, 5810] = -2.02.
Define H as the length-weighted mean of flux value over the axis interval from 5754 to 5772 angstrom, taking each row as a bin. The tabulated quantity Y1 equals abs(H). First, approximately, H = 6.43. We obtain 6.43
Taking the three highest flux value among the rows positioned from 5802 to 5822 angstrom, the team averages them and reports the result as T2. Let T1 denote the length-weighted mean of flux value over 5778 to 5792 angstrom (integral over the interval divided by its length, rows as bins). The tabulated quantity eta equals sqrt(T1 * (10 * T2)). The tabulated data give 22.0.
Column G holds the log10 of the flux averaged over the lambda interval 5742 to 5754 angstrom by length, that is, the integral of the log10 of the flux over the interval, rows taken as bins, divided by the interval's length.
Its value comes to 0.815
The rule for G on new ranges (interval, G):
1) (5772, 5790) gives 0.822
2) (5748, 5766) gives 0.817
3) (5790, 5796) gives 0.817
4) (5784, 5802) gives 0.823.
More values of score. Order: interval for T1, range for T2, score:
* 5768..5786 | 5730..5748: 6.51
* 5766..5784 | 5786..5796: 6.44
